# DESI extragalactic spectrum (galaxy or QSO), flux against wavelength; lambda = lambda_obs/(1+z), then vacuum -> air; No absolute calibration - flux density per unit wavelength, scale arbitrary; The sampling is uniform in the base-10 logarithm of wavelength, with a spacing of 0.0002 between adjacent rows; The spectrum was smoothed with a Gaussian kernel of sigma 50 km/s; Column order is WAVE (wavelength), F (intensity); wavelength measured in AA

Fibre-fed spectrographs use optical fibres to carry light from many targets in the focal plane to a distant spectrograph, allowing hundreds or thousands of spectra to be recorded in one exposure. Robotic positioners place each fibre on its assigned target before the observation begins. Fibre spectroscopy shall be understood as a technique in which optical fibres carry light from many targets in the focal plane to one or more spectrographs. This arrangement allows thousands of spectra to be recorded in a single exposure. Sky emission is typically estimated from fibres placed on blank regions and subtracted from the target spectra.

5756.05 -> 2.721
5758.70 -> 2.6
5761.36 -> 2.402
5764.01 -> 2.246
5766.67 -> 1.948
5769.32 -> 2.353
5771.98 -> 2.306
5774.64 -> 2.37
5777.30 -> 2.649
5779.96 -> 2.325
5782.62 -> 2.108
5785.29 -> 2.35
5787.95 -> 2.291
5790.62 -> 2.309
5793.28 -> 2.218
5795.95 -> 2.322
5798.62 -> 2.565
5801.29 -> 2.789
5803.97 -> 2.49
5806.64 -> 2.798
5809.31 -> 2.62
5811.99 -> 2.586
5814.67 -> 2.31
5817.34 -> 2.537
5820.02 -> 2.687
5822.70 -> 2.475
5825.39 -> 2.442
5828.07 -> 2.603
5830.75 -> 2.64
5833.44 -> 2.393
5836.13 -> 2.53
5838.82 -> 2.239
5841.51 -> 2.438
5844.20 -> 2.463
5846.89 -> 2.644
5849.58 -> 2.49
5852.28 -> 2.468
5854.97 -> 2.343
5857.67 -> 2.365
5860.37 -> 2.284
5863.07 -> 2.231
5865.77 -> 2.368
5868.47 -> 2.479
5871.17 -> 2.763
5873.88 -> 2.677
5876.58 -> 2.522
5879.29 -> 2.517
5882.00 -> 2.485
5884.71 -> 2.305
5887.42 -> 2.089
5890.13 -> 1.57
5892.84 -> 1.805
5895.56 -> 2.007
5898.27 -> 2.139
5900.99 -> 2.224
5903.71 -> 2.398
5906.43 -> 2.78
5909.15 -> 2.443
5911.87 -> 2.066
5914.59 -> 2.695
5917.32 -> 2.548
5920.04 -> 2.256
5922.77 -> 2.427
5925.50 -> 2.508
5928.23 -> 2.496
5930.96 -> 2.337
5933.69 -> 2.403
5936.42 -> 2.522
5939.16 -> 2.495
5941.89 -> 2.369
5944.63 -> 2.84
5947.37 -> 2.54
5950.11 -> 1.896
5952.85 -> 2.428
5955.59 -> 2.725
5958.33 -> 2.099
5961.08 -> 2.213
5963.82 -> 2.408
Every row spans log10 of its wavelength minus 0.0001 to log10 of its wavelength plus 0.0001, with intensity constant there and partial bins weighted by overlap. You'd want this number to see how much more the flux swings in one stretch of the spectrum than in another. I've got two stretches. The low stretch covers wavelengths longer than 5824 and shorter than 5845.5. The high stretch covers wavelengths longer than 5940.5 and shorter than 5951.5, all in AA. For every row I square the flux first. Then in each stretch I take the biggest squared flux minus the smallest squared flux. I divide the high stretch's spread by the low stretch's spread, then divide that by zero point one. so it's 22.9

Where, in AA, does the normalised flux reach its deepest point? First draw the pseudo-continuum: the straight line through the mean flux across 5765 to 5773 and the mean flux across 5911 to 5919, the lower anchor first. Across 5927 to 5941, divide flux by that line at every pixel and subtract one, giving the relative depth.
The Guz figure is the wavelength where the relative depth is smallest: 5930.96 AA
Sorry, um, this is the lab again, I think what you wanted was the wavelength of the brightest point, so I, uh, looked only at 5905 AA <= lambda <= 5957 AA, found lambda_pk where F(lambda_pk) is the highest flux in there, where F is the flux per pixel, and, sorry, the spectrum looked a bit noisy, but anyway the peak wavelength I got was 5944.63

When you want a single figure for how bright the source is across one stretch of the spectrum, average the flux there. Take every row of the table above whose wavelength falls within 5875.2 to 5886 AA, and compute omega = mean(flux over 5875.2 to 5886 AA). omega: 2.46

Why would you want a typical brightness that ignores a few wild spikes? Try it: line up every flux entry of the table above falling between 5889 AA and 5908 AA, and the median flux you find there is 2.14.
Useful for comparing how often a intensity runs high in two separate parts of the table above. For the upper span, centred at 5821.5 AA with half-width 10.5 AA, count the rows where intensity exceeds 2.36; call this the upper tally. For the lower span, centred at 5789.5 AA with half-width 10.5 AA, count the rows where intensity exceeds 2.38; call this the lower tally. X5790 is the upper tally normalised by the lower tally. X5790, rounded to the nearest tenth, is 7.0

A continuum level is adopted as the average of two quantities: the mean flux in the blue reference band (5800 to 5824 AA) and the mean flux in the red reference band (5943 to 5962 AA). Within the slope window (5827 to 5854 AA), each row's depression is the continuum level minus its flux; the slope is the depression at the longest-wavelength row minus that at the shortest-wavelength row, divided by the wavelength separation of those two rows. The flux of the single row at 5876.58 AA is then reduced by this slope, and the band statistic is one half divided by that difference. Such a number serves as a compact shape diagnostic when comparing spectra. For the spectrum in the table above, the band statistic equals 0.199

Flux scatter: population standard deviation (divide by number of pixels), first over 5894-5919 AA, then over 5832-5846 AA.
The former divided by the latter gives 2.67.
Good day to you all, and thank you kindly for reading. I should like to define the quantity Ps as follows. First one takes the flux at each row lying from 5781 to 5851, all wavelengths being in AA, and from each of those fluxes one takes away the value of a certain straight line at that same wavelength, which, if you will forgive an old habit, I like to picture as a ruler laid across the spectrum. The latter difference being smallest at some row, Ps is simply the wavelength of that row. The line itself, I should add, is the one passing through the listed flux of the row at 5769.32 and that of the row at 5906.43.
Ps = 5838.82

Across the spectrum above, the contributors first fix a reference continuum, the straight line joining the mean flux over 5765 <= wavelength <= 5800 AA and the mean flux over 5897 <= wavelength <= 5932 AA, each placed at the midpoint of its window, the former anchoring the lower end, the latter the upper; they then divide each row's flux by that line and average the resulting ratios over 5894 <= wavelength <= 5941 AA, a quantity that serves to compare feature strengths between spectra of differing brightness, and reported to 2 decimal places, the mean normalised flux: 0.99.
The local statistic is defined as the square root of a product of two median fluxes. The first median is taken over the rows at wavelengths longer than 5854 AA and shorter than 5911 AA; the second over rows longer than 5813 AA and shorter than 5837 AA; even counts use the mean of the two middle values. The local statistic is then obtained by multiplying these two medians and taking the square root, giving 2.45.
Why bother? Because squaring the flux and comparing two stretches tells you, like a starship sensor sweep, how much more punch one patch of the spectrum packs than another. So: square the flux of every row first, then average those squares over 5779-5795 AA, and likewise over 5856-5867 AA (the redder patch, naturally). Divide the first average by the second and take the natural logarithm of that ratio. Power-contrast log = -0.04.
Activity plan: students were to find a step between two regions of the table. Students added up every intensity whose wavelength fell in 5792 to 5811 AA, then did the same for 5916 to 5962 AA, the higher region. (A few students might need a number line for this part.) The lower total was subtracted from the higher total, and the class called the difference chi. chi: 23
